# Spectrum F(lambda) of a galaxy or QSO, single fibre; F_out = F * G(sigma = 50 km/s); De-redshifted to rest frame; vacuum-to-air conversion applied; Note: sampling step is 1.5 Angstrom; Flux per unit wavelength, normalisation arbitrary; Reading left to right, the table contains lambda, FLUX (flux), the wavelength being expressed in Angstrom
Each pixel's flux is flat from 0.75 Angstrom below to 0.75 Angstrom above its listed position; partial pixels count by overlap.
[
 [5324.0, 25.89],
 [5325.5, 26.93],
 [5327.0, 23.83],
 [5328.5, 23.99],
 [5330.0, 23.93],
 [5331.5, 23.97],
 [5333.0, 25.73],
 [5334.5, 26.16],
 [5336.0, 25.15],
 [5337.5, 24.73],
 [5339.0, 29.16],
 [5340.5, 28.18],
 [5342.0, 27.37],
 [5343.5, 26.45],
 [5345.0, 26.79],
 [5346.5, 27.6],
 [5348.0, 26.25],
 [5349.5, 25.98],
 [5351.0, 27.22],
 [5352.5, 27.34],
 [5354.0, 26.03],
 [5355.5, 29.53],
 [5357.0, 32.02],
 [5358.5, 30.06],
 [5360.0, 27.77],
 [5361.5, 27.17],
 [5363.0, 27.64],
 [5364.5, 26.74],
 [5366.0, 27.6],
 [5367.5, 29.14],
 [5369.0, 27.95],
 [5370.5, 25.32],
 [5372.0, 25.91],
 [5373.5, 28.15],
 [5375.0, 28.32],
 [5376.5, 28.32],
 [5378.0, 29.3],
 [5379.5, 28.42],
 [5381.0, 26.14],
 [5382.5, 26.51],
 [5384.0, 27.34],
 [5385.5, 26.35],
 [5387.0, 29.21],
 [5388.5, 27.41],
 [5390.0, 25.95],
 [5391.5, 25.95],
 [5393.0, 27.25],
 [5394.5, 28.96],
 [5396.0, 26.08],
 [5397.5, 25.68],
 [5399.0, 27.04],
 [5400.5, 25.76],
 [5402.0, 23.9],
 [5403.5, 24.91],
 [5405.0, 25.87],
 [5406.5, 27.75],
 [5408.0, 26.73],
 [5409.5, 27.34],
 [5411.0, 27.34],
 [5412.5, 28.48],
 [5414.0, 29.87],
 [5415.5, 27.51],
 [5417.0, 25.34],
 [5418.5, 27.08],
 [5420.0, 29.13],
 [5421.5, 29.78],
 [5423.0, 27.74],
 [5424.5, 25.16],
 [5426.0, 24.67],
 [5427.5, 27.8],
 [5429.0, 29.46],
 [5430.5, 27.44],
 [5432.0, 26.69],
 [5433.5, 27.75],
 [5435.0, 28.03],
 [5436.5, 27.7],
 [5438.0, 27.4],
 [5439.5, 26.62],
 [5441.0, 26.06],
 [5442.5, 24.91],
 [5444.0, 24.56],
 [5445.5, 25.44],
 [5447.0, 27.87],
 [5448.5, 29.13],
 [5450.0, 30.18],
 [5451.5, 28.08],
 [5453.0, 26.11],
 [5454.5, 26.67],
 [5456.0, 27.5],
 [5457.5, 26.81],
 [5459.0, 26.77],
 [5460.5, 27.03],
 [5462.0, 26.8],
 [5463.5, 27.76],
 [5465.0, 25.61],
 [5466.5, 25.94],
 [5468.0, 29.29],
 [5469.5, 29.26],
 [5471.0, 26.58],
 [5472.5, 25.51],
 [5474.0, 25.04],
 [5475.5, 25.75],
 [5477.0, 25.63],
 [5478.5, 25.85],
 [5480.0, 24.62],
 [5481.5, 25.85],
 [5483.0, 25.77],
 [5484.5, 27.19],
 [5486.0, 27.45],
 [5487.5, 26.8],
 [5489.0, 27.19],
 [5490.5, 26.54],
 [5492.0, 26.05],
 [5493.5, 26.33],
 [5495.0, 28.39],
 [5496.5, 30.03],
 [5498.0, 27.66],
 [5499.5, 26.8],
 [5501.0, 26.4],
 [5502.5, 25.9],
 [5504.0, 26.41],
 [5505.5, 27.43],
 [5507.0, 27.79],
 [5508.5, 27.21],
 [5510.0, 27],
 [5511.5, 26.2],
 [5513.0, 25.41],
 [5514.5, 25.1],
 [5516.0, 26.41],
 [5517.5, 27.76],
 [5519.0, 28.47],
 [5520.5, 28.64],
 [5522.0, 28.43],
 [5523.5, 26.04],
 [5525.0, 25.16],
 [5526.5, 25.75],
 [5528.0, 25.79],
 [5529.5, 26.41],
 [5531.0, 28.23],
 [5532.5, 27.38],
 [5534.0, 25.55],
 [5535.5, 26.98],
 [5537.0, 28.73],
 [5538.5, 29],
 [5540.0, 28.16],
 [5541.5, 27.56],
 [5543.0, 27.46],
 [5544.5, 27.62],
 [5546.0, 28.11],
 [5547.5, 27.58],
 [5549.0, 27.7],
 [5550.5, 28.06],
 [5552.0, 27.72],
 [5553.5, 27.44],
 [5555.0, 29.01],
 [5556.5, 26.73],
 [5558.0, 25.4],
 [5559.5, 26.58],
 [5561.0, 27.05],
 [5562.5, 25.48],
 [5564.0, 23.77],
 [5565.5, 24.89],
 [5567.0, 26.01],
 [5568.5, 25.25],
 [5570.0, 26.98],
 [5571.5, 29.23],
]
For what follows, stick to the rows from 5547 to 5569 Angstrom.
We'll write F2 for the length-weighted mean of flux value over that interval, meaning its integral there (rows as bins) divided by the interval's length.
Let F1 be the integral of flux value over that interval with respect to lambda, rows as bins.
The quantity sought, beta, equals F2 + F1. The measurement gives 611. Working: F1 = 585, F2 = 26.6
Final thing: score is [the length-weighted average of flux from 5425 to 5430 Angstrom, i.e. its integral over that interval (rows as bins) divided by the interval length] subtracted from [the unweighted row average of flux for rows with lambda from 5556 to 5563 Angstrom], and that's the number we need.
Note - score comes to -1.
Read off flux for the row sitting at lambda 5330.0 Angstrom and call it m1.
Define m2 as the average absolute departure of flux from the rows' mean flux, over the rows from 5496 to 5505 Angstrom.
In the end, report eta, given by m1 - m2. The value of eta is 22.8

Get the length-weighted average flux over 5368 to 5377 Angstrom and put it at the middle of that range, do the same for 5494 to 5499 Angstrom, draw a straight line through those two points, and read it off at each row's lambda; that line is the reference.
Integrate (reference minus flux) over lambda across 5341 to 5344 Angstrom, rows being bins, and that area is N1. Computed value 0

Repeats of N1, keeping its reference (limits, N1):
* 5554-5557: 3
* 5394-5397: 1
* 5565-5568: 11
